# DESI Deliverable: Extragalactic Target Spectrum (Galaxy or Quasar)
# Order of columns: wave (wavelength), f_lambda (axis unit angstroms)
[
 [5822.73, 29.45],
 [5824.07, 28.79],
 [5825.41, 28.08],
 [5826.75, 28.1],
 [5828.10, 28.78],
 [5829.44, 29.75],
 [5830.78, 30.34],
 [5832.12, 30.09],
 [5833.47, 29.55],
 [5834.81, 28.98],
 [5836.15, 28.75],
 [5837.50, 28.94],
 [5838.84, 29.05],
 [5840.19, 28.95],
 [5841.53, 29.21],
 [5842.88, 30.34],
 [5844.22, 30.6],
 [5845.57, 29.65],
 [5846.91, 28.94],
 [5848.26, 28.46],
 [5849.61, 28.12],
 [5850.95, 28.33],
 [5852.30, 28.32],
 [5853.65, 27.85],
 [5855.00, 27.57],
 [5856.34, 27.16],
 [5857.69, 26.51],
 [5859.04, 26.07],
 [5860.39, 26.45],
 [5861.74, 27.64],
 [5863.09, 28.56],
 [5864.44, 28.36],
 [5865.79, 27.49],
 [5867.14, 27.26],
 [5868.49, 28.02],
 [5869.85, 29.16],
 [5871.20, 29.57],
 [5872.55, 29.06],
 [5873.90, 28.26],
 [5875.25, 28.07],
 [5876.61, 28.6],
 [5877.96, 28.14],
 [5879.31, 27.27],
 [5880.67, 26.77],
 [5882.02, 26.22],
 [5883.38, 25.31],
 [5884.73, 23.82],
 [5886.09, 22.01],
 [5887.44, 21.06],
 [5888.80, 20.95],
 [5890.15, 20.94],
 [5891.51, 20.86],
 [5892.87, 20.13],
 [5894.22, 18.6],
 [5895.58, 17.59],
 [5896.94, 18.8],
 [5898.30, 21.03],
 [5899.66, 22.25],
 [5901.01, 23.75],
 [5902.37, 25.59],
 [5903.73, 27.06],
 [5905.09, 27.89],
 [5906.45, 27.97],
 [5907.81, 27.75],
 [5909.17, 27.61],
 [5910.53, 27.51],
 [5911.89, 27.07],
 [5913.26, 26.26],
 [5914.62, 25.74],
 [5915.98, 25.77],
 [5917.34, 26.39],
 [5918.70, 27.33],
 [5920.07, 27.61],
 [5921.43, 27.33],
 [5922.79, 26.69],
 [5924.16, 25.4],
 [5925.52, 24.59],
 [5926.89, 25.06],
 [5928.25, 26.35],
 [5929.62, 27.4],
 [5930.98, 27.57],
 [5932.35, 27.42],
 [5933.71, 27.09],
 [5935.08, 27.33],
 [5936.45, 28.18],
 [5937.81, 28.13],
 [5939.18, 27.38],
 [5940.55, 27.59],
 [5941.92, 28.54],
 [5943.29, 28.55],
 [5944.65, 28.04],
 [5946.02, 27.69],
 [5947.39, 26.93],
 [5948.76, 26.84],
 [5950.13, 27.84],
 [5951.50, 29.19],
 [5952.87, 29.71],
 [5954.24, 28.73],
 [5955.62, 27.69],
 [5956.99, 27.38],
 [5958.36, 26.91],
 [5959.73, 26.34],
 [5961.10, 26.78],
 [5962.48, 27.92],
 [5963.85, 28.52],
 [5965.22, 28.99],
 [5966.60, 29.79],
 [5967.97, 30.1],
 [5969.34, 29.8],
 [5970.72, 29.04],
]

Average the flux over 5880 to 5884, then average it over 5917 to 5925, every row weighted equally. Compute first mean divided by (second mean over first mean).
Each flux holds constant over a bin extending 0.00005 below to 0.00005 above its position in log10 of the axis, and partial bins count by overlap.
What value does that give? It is 25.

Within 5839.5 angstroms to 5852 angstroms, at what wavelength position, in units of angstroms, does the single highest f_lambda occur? 5844.22 angstroms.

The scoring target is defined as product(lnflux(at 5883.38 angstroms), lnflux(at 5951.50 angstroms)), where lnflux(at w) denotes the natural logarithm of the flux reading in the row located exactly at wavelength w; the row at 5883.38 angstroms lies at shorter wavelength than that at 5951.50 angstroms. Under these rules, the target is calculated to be 10.9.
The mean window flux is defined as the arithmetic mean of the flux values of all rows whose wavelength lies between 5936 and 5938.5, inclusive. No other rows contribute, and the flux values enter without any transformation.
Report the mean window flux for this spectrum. 28.2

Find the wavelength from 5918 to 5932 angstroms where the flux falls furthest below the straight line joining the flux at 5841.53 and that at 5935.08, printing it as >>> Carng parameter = 5925.52 angstroms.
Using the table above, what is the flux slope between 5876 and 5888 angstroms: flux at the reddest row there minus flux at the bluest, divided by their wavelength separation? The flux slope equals -0.7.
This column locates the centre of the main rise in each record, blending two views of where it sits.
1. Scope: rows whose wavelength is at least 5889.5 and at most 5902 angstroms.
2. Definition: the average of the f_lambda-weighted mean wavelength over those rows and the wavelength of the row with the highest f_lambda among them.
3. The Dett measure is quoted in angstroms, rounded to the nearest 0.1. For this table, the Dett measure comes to 5898.4 angstroms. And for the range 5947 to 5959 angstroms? 5952.9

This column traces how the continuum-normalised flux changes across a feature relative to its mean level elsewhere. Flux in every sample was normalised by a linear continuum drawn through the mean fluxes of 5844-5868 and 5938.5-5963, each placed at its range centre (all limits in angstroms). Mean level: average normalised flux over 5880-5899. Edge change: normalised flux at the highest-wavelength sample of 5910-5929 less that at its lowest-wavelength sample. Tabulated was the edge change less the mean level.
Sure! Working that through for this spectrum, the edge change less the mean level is -0.82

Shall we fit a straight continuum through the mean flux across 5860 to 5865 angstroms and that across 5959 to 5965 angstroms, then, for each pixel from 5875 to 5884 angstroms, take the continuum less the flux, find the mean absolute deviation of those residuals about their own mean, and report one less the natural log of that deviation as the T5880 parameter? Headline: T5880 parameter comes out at 1.07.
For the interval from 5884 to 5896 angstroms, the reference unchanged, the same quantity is 0.78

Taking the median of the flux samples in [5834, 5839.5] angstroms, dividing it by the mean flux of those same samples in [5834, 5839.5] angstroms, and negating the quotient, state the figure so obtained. -1.00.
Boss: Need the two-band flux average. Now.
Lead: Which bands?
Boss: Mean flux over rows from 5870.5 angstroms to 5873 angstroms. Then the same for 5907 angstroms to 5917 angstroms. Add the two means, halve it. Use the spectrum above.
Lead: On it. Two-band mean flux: 28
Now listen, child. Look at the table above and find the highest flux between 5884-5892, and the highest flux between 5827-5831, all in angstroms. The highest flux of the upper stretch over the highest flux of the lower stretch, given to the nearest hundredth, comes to 0.79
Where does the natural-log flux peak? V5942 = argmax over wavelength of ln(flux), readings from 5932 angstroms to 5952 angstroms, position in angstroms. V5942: 5951.50 angstroms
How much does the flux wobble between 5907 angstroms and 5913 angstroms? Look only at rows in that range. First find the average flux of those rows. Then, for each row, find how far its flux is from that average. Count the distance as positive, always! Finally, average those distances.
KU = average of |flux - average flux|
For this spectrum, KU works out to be 0.21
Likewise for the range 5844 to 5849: 0.71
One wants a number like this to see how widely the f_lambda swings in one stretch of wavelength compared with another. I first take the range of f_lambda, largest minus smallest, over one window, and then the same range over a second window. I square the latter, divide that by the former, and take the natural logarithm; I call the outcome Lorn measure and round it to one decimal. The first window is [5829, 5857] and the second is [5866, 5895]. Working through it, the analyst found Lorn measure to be 3.6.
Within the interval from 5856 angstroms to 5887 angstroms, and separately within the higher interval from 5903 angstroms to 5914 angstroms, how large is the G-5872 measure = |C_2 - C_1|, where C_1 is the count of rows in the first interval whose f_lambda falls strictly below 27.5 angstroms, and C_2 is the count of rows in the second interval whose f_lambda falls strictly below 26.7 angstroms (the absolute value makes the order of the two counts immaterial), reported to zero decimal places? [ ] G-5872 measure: 11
